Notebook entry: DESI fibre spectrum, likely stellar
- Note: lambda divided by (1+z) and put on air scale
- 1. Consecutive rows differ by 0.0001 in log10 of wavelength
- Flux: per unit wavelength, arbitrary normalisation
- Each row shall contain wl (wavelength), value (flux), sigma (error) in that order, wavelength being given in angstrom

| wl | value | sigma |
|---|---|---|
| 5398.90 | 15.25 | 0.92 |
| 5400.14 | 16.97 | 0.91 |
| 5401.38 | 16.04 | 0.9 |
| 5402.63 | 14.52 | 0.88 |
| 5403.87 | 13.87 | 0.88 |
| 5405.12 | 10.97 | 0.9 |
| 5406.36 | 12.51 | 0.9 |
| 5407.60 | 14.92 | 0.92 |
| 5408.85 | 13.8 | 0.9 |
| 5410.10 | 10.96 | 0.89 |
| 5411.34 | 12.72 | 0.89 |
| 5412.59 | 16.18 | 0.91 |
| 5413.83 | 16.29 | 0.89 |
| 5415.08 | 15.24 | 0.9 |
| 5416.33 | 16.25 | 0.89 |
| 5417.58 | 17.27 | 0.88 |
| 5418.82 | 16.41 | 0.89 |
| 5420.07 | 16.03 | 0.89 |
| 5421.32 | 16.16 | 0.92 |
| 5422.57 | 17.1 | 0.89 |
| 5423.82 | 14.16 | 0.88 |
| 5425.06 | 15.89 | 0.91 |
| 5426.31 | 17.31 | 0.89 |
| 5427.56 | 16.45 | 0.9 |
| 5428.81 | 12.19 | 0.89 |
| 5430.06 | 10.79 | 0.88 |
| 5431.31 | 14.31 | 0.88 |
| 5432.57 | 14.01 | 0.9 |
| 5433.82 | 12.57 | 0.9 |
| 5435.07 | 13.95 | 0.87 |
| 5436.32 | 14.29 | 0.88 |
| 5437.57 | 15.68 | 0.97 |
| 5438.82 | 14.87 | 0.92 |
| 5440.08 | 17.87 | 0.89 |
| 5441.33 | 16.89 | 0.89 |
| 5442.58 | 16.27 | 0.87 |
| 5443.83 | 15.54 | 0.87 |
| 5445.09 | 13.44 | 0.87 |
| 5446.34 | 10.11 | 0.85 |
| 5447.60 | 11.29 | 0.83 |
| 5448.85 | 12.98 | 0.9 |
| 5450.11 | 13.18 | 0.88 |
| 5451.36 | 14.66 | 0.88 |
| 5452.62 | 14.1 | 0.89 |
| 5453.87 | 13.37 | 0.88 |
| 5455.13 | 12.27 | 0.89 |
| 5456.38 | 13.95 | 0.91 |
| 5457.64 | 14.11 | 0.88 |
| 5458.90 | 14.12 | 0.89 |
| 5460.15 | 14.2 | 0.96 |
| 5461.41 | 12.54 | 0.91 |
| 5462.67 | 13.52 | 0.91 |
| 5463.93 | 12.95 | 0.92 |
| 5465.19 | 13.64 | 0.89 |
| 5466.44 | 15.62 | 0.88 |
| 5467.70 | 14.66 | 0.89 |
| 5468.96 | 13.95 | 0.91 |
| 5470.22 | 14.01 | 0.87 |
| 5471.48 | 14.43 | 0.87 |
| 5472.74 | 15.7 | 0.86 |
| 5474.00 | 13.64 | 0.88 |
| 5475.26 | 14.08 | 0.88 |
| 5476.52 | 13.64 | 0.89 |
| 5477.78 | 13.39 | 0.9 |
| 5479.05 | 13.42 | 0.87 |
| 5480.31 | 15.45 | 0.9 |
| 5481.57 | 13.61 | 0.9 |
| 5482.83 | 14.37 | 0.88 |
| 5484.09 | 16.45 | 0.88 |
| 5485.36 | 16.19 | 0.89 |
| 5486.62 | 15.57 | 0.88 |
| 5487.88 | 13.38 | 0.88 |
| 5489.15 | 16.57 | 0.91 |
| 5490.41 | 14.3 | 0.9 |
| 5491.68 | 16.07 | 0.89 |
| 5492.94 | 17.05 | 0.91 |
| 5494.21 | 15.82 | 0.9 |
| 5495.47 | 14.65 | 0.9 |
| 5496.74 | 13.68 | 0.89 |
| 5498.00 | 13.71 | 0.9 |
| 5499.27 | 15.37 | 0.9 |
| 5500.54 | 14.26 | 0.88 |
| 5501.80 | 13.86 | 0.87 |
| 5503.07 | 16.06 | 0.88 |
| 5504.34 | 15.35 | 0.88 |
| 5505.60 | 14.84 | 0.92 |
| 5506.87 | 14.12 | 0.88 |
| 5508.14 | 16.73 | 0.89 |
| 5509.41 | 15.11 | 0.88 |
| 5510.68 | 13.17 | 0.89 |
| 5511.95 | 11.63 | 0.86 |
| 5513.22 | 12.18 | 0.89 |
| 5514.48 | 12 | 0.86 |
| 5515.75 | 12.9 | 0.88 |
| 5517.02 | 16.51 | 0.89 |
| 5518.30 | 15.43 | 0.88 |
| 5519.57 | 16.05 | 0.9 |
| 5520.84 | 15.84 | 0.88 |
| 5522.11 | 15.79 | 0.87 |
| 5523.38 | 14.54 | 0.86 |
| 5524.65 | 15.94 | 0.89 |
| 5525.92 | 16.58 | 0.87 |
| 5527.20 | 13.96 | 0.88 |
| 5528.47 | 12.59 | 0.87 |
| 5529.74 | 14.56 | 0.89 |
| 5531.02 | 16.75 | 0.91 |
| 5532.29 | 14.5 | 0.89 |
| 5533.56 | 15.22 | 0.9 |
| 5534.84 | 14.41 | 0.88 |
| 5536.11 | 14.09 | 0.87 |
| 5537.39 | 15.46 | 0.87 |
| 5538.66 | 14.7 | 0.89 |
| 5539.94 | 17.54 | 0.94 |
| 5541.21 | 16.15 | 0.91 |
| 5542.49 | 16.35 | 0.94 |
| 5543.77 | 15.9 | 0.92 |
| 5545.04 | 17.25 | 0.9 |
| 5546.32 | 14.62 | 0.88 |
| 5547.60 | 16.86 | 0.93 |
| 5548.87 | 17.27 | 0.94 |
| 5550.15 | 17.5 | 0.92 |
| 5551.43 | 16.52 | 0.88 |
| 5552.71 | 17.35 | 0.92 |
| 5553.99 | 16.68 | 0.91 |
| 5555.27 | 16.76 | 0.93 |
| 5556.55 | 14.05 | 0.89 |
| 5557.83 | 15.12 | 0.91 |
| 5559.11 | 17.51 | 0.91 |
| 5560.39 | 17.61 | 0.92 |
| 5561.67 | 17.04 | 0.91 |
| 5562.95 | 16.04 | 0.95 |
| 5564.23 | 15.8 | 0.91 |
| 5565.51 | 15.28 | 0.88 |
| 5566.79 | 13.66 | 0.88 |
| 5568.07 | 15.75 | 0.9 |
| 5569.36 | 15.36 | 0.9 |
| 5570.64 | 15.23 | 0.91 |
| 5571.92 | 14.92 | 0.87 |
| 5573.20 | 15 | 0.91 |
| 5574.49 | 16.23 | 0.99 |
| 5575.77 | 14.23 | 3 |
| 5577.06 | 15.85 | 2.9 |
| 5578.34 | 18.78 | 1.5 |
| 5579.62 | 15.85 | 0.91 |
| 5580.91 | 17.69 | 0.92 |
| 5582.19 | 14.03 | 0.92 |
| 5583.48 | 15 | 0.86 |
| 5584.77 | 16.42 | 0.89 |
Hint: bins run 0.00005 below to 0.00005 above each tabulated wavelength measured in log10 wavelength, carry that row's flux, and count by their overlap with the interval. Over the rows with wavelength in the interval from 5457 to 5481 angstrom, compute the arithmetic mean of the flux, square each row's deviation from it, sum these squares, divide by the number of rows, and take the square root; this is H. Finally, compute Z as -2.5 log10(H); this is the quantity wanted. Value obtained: 0.21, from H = 0.82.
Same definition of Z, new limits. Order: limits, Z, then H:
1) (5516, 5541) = -0.16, 1.15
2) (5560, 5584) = -0.26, 1.27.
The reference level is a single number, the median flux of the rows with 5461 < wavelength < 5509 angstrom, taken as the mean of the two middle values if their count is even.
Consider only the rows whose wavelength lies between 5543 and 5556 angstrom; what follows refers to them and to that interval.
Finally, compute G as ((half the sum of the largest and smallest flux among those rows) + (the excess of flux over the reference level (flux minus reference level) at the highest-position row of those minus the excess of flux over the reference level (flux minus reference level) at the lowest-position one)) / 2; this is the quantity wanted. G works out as 8.5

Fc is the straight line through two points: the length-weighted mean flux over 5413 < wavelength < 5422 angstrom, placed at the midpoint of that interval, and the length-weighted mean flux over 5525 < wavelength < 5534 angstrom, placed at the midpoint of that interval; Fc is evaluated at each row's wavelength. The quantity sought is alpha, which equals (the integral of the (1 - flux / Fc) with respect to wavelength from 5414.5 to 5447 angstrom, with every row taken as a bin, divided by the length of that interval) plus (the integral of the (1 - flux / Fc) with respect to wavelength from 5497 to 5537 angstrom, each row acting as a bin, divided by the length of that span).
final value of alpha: 0.09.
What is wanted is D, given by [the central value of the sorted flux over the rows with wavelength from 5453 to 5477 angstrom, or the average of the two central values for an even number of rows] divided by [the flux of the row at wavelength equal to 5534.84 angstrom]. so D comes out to 0.97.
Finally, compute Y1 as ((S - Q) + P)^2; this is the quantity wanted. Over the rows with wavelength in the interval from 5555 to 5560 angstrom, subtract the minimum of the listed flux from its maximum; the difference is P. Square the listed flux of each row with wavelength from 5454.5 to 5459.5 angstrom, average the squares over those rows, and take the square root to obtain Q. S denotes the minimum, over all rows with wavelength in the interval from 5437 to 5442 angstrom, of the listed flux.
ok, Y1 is 22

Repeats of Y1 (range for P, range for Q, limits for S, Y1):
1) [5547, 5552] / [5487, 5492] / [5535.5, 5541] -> 0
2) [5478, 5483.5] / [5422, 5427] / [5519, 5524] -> 0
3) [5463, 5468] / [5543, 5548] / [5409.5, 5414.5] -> 7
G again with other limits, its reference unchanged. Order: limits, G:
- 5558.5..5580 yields 7.3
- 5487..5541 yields 9.4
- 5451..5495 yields 7.9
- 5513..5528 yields 8.0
